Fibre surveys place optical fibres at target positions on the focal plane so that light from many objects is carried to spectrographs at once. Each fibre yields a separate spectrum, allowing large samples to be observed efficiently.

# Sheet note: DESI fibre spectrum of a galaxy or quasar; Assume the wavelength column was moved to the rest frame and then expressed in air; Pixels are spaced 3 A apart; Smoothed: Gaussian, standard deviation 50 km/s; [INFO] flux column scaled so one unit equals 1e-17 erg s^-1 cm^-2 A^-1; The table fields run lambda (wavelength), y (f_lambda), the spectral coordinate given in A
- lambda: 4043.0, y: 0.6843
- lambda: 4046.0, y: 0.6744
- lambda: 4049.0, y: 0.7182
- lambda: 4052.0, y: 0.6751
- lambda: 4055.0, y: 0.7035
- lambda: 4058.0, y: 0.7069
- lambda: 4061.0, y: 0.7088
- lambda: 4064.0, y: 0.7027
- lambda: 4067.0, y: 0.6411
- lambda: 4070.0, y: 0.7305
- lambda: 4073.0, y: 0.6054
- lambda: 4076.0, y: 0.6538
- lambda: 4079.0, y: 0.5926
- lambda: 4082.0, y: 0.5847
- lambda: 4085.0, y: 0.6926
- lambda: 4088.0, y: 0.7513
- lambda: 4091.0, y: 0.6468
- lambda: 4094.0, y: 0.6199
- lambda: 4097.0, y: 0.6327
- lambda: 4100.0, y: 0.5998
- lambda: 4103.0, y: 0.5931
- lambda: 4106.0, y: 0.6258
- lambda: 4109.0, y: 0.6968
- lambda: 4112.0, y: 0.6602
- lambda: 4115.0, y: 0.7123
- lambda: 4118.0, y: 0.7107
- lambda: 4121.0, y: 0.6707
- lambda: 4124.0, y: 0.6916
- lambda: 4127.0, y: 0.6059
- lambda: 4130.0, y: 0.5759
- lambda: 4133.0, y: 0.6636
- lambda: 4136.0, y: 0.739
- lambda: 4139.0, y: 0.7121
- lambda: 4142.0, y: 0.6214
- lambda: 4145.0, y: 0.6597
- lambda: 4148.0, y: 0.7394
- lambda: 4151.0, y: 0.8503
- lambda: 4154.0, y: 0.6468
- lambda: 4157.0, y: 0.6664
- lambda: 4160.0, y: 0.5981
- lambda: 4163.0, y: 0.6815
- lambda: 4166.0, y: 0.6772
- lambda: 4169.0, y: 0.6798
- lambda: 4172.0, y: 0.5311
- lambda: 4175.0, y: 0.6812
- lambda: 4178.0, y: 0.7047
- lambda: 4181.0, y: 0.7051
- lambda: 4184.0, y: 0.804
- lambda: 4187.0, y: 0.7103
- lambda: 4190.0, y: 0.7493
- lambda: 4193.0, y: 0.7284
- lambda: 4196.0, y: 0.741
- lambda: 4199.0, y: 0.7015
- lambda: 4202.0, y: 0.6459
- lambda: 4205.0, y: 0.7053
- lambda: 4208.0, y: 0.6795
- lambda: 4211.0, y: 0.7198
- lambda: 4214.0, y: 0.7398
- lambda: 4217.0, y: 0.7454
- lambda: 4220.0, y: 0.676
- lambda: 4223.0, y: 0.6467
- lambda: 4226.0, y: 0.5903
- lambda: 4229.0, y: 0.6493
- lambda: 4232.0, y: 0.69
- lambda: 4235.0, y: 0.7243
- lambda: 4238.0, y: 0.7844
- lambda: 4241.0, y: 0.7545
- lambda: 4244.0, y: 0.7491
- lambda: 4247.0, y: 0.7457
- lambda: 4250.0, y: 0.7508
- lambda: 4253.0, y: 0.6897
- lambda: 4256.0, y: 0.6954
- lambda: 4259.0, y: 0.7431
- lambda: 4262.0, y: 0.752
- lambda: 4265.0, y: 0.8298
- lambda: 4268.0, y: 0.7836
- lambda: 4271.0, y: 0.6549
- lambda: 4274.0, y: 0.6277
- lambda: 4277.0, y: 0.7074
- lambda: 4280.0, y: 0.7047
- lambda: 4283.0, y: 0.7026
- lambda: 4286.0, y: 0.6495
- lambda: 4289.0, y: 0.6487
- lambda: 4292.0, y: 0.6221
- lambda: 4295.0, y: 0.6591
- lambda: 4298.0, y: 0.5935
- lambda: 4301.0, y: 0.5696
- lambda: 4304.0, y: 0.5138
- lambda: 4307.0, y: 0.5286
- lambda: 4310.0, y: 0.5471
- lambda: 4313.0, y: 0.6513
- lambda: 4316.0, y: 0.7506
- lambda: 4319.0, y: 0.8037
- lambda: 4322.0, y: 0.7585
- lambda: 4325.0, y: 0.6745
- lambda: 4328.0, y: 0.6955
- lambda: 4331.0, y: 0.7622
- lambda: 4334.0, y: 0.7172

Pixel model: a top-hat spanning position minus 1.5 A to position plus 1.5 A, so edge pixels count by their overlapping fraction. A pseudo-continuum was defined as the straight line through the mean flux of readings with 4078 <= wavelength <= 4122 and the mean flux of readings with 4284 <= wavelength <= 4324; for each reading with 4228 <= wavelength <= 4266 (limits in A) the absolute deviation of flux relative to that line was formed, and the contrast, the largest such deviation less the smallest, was 0.18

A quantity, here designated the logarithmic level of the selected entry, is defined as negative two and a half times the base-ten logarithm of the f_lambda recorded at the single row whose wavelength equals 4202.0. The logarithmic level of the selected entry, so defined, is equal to 0.47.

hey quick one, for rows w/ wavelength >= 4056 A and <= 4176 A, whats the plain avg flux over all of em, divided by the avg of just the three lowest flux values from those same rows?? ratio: 1.18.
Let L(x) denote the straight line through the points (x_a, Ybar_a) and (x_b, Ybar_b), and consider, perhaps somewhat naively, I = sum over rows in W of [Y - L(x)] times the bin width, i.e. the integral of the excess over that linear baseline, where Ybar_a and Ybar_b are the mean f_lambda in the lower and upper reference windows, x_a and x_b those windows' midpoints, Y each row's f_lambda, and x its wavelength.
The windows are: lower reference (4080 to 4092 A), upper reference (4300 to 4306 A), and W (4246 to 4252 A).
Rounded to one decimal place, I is 1.0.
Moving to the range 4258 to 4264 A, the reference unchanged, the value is 1.1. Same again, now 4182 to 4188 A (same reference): 0.9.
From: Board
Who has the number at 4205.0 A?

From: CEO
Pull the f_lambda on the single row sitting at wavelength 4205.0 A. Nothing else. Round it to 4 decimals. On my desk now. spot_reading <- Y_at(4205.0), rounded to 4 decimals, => 0.7053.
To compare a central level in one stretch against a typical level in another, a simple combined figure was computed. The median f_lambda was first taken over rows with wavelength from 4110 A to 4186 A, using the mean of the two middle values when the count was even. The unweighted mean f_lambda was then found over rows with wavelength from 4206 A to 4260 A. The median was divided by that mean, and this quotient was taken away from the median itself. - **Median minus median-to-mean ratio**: -0.28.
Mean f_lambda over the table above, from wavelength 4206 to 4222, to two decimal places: 0.71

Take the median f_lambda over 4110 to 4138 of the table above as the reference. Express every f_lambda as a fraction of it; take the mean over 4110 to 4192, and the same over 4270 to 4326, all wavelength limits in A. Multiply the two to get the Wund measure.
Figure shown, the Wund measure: 0.99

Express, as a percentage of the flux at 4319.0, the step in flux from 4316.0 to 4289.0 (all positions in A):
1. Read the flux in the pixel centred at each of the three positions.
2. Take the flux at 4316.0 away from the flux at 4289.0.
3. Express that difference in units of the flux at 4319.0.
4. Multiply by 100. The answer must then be -13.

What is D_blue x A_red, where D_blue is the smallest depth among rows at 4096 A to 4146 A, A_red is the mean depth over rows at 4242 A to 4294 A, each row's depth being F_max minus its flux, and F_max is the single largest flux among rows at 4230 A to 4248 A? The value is 0.003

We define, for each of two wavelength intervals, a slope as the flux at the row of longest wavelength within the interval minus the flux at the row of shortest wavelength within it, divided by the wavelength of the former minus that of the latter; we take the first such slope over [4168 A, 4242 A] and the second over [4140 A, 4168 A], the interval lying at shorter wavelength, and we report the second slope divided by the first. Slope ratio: 2.2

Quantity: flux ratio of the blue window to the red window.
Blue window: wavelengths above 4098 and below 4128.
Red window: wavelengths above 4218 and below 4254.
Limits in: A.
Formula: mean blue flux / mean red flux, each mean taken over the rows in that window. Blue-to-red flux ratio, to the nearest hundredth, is 0.93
